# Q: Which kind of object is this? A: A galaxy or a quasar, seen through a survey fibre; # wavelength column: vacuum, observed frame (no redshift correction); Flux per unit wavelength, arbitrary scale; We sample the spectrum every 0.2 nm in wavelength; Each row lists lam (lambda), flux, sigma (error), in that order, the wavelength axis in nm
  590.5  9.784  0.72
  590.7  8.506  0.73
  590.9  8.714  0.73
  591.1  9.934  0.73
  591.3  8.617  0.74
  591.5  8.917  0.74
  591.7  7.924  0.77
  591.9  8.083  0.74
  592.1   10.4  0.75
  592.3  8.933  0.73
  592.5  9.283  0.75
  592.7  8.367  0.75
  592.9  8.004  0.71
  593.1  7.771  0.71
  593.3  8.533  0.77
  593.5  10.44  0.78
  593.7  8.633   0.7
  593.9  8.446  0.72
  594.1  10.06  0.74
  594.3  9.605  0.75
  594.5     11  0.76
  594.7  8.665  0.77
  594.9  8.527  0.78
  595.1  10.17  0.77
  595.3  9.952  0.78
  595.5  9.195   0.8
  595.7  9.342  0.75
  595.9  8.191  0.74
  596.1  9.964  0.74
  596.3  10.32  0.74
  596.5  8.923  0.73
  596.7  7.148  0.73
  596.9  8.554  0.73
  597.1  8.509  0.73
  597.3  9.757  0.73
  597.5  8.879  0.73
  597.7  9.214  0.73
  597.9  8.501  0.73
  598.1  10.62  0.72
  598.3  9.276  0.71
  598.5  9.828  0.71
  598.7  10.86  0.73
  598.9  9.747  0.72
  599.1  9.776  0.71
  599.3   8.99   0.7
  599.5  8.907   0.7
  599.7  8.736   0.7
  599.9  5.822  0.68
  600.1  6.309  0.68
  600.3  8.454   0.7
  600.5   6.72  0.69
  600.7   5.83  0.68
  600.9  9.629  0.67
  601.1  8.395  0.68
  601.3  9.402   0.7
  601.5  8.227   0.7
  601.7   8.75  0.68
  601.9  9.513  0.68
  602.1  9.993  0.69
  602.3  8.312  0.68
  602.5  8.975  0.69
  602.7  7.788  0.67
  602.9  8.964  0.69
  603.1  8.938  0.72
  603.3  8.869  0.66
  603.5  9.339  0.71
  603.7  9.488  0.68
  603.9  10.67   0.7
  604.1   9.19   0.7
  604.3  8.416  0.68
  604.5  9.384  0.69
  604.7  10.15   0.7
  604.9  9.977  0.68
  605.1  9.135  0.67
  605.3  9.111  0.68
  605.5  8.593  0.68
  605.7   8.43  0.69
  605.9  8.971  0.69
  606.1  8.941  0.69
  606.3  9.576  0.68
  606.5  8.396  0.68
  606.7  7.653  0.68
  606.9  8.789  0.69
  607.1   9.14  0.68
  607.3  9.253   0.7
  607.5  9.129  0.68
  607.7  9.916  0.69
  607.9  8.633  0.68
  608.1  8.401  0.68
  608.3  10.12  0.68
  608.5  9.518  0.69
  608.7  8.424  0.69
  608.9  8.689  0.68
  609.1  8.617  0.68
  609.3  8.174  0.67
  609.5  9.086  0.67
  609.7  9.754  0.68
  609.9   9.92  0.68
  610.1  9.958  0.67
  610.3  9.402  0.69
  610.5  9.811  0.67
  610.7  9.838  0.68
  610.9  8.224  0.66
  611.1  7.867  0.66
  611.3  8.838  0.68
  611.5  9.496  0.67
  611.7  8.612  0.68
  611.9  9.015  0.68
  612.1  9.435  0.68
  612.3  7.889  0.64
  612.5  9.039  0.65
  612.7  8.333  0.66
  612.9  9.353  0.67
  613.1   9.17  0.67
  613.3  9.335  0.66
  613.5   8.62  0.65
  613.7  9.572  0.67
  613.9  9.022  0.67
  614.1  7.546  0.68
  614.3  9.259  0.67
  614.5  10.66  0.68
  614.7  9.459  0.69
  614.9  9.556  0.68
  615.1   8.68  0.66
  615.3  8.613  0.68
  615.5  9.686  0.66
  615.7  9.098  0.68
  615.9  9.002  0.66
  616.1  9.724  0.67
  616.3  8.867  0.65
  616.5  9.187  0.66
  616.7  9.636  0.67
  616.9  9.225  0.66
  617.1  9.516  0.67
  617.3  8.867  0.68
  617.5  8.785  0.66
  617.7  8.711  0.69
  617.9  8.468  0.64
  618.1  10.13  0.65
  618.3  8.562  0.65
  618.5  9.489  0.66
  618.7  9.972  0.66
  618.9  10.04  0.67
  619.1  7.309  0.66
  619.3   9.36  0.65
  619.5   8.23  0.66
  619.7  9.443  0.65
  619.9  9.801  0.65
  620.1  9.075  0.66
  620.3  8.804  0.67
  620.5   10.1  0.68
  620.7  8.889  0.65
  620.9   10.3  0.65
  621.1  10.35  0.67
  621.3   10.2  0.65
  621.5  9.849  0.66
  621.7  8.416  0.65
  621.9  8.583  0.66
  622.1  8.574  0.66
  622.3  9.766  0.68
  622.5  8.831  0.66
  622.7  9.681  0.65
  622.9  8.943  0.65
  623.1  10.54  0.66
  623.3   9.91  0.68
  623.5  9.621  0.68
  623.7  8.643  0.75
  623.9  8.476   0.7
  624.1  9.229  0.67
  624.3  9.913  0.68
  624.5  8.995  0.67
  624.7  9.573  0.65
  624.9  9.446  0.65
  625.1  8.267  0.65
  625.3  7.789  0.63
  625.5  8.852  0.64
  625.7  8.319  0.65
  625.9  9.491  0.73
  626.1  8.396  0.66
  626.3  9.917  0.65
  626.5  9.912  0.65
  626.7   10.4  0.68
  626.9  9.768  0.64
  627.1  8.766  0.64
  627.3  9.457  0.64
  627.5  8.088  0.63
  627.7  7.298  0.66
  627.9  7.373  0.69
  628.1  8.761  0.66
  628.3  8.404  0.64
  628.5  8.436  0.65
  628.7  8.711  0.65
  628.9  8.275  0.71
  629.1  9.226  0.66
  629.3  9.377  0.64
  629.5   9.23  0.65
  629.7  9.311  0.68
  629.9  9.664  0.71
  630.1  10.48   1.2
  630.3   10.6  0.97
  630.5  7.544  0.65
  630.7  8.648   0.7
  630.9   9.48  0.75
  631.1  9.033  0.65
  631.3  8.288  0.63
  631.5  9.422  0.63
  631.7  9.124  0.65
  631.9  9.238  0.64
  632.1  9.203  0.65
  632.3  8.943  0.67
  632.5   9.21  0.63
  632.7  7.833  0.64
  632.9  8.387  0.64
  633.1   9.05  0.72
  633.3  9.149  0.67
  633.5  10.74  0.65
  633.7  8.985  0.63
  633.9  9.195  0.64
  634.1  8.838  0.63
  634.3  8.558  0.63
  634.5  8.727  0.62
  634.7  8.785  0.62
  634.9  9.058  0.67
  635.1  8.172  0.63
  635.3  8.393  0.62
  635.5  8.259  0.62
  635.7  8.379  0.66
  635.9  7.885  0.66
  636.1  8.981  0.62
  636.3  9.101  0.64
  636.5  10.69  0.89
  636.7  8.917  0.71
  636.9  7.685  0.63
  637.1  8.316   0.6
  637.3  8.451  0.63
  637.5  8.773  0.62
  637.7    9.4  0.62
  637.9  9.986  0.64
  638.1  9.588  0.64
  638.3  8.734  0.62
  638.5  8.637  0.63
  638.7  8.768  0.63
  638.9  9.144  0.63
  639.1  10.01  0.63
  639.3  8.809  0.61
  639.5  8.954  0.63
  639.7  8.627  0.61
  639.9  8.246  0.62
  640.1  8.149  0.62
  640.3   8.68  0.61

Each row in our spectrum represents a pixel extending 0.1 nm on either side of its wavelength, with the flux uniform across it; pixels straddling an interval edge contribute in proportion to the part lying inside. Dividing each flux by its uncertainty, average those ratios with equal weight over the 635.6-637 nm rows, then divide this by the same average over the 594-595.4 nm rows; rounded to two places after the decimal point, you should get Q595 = 1.01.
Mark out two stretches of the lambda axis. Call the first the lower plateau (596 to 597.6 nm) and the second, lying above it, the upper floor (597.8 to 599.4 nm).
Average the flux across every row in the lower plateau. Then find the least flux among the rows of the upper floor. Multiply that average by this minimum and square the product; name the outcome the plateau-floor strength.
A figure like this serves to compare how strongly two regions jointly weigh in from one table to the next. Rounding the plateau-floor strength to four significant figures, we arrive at 5862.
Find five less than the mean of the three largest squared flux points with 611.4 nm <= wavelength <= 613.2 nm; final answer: 83.9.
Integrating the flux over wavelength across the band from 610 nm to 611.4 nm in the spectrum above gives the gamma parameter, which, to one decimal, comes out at 12.8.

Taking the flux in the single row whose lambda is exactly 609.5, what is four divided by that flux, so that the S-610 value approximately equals 0.44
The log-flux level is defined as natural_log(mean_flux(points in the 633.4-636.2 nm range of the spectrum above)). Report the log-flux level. 2.17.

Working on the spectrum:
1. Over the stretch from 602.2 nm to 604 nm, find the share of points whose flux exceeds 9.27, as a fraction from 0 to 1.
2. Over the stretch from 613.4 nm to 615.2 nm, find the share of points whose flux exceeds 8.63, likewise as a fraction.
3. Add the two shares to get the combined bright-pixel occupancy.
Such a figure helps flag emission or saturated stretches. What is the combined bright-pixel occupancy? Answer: 1.11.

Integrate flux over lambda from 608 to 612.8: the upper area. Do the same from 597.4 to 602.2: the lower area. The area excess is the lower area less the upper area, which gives -1.2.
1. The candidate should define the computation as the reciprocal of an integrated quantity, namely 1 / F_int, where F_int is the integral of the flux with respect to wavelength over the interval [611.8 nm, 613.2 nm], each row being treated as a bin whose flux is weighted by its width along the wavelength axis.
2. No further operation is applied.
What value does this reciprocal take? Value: 0.080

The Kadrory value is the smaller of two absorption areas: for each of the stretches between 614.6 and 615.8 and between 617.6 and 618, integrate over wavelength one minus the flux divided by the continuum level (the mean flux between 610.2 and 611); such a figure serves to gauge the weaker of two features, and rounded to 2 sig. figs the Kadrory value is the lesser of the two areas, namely 0.018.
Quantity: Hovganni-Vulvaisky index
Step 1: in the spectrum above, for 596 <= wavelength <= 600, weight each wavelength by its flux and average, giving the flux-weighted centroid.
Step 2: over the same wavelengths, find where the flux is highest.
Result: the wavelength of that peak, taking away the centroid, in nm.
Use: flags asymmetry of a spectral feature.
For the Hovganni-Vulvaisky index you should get 0.72 nm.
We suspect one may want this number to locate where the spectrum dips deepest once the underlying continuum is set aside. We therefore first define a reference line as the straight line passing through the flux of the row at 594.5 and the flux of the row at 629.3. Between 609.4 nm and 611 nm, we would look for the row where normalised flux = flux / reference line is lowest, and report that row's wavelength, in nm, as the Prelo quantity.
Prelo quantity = 610.9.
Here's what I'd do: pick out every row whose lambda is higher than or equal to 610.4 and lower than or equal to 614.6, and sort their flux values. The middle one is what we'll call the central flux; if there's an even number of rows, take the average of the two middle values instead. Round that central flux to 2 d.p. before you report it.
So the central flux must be 9.04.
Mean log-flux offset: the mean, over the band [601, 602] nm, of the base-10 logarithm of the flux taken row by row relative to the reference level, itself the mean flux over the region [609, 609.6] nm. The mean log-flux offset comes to 0.011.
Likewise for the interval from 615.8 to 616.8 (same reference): 0.032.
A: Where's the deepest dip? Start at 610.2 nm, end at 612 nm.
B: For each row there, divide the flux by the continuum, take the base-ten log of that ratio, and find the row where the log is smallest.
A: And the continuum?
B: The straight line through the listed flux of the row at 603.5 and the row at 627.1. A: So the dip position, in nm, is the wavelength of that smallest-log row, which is 611.1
